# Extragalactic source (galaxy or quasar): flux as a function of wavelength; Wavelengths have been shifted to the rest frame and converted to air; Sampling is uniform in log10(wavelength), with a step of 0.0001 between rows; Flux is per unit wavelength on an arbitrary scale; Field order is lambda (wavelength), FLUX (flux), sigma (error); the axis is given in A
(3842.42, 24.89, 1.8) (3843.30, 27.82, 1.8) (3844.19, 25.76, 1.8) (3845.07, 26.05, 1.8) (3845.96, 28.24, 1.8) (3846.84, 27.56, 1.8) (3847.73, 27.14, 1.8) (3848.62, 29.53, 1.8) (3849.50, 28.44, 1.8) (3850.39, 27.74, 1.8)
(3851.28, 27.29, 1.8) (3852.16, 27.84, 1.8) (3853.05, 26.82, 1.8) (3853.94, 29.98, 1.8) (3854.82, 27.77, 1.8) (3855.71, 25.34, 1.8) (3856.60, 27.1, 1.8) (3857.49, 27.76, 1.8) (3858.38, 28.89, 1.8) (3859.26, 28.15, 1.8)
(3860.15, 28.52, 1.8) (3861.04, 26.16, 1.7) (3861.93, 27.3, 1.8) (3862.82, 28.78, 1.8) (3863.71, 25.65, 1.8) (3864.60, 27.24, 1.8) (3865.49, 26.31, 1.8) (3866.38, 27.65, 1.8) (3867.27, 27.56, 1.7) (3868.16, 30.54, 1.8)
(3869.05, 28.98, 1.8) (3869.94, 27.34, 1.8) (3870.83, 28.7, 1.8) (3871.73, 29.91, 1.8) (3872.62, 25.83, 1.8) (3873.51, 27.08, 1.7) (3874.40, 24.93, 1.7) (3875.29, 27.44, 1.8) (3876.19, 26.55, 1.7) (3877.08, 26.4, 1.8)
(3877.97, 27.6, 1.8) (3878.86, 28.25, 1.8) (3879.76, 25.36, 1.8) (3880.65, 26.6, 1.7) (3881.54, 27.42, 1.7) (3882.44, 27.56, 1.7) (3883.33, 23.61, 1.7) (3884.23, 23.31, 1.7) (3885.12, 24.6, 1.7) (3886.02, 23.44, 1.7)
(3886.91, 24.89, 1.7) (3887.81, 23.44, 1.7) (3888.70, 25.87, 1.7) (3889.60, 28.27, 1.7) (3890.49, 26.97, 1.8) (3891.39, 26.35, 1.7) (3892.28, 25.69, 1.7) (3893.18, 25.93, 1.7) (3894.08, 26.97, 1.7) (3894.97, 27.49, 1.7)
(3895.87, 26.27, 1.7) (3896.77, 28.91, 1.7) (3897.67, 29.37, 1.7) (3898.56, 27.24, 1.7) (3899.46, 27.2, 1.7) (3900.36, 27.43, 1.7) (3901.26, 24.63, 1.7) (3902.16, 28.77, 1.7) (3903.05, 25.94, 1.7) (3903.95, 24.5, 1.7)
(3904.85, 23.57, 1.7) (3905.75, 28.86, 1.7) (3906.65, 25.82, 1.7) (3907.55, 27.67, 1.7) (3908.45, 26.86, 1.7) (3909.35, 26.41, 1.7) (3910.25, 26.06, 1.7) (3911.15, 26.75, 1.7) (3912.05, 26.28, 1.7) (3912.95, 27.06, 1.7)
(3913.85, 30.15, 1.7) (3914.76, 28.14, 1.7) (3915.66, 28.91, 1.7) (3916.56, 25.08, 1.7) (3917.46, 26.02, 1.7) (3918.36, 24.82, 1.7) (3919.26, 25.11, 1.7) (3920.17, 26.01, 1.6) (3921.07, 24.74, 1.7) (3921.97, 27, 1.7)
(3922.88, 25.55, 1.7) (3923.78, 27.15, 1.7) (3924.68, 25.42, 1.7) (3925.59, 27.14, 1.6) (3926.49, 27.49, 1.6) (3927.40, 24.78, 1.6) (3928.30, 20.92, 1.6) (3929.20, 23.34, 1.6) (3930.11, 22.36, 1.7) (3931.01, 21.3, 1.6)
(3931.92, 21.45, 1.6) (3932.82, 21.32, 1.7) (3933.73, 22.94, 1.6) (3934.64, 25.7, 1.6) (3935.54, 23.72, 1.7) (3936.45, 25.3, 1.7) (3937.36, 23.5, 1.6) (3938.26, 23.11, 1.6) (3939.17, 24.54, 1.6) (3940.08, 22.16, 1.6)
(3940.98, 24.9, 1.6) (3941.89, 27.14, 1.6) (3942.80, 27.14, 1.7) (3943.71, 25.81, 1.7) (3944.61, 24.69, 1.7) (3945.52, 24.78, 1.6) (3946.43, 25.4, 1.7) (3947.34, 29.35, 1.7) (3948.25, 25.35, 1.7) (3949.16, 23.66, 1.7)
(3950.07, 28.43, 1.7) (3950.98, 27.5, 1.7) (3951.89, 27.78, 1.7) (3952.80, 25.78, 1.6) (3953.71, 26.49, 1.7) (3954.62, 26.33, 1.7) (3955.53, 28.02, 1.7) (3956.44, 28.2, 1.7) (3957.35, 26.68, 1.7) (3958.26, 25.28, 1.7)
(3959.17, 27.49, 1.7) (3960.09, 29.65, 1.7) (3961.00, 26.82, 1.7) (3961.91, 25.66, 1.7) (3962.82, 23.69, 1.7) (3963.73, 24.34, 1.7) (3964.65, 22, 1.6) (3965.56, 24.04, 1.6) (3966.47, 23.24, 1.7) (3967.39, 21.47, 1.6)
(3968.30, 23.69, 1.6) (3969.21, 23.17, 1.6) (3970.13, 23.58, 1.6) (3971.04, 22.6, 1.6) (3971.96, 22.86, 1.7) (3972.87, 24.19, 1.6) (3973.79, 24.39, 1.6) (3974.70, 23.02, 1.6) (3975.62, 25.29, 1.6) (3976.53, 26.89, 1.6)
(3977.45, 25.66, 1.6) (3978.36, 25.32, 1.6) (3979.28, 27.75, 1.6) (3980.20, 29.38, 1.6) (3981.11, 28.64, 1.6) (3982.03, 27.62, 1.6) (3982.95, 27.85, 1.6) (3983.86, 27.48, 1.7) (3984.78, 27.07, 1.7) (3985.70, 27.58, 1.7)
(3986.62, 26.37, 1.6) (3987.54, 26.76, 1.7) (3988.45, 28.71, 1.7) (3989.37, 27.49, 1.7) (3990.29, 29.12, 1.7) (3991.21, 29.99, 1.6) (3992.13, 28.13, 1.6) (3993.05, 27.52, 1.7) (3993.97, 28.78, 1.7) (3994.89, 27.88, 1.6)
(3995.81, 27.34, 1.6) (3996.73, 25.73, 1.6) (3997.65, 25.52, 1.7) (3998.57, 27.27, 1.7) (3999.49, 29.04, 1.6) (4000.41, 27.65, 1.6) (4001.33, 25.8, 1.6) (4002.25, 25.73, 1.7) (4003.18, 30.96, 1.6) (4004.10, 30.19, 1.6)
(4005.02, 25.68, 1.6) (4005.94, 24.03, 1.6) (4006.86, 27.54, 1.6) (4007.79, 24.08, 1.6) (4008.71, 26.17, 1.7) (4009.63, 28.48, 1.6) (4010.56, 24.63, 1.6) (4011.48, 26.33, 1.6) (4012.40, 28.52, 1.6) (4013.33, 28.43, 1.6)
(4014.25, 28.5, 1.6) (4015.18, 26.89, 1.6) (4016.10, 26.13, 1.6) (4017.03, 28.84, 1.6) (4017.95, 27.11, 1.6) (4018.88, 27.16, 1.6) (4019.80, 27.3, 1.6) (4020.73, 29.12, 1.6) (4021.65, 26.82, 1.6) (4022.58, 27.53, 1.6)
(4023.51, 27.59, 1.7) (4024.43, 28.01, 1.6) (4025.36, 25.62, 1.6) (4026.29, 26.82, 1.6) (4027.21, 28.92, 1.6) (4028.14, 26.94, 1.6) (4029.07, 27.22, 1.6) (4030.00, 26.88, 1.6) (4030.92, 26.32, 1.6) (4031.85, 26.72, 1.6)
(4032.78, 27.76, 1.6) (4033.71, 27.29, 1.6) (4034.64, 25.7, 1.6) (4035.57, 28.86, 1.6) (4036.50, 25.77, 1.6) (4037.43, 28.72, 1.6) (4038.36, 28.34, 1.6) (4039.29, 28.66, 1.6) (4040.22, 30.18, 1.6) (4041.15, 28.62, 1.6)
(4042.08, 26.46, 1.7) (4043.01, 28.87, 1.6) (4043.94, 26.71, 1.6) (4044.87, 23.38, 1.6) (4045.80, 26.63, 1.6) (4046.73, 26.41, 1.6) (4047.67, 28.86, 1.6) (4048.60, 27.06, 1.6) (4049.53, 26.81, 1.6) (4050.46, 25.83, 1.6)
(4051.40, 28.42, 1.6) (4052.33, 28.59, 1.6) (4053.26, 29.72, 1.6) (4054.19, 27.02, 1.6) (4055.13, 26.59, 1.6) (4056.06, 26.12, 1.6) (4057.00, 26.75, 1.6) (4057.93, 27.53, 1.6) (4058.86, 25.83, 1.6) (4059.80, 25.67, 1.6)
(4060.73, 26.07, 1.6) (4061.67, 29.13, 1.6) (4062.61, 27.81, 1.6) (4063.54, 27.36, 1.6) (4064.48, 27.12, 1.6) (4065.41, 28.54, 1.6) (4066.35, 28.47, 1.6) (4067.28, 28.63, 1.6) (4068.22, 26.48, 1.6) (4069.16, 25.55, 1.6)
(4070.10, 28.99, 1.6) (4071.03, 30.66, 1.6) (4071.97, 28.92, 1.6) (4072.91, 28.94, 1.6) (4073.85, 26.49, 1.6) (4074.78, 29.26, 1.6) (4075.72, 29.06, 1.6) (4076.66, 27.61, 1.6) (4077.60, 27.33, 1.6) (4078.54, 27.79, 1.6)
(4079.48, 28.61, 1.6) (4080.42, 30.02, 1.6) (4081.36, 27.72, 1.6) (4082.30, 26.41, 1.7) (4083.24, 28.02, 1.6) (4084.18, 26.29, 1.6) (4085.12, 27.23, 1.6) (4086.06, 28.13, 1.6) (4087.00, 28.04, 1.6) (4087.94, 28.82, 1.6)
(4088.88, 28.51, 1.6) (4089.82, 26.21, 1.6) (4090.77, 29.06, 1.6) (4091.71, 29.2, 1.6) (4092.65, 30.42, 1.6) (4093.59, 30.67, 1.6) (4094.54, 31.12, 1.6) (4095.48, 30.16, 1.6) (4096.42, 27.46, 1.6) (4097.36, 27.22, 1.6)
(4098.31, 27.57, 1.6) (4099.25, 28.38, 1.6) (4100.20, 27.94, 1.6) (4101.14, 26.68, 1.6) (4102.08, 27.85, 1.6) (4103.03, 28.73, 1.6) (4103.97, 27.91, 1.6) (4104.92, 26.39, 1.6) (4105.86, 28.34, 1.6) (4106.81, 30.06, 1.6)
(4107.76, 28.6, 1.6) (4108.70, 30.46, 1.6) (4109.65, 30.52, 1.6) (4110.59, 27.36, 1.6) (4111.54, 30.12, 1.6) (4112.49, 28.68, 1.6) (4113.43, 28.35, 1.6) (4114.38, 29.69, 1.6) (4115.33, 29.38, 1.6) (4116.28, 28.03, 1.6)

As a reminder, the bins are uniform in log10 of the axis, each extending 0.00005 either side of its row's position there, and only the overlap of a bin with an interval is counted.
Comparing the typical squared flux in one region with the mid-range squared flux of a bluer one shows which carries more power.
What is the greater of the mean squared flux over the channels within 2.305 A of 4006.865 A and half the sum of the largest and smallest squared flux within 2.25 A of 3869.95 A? 840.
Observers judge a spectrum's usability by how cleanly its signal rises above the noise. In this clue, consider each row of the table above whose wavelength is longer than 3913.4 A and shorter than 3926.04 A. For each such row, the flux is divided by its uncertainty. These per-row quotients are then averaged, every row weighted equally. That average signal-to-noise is 15.7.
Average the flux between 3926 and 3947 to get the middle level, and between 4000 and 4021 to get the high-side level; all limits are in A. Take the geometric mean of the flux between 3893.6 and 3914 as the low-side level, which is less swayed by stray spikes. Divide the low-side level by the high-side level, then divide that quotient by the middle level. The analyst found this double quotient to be 0.0411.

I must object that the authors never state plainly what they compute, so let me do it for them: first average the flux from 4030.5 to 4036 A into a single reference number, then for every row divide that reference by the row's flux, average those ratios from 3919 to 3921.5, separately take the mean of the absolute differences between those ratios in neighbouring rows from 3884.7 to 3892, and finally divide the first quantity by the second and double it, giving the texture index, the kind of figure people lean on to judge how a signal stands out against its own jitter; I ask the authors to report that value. 33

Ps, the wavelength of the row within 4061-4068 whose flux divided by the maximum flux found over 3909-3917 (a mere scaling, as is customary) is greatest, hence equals 4061.67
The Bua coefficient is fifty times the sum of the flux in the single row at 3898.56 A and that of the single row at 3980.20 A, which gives 2831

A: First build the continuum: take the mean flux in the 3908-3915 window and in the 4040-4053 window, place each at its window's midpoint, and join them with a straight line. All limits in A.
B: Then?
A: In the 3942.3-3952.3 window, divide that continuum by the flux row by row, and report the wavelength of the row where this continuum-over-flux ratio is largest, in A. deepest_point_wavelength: 3949.16 A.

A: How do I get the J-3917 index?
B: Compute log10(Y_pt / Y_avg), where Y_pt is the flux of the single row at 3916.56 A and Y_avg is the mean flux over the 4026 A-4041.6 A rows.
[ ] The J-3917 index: -0.04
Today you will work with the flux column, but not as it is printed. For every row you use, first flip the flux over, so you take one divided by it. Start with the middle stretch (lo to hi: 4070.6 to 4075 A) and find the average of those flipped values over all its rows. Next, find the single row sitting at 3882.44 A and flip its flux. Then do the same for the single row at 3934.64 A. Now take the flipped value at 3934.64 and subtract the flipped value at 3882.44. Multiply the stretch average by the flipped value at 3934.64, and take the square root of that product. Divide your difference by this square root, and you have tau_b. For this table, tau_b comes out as 0.07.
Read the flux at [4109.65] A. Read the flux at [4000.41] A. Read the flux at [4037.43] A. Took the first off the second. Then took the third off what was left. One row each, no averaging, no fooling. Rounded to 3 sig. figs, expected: -31.6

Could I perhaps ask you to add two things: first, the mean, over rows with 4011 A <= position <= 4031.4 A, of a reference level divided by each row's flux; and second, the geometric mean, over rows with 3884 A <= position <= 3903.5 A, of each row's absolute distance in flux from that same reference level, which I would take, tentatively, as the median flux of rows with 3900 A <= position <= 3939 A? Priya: 1.90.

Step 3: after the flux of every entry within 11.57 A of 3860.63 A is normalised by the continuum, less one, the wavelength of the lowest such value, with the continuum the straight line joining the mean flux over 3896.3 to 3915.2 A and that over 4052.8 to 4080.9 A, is 3855.71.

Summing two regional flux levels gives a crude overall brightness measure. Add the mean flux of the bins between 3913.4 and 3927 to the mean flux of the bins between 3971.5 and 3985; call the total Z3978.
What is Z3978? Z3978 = 52.8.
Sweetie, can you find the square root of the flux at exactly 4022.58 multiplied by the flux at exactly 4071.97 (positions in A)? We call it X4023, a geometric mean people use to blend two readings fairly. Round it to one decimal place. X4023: 28.2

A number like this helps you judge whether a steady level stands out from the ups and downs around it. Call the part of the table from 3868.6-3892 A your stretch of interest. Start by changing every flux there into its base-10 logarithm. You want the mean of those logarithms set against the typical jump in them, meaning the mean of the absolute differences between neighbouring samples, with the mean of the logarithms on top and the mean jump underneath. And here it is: 56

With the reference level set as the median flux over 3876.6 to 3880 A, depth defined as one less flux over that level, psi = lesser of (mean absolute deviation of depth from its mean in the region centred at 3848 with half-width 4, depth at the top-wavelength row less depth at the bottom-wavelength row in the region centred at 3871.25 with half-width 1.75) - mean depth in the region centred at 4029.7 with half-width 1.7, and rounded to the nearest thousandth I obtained 0.026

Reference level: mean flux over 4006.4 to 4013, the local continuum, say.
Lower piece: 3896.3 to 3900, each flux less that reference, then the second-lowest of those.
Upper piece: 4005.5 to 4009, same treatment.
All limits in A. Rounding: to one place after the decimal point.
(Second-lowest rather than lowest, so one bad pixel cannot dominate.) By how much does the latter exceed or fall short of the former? -3.2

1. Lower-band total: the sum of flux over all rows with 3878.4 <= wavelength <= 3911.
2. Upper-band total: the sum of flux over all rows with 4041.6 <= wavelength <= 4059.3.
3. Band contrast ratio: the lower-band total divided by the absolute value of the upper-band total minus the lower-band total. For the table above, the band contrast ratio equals 2.2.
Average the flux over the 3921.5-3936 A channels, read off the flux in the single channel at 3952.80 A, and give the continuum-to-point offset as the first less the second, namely -1.6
